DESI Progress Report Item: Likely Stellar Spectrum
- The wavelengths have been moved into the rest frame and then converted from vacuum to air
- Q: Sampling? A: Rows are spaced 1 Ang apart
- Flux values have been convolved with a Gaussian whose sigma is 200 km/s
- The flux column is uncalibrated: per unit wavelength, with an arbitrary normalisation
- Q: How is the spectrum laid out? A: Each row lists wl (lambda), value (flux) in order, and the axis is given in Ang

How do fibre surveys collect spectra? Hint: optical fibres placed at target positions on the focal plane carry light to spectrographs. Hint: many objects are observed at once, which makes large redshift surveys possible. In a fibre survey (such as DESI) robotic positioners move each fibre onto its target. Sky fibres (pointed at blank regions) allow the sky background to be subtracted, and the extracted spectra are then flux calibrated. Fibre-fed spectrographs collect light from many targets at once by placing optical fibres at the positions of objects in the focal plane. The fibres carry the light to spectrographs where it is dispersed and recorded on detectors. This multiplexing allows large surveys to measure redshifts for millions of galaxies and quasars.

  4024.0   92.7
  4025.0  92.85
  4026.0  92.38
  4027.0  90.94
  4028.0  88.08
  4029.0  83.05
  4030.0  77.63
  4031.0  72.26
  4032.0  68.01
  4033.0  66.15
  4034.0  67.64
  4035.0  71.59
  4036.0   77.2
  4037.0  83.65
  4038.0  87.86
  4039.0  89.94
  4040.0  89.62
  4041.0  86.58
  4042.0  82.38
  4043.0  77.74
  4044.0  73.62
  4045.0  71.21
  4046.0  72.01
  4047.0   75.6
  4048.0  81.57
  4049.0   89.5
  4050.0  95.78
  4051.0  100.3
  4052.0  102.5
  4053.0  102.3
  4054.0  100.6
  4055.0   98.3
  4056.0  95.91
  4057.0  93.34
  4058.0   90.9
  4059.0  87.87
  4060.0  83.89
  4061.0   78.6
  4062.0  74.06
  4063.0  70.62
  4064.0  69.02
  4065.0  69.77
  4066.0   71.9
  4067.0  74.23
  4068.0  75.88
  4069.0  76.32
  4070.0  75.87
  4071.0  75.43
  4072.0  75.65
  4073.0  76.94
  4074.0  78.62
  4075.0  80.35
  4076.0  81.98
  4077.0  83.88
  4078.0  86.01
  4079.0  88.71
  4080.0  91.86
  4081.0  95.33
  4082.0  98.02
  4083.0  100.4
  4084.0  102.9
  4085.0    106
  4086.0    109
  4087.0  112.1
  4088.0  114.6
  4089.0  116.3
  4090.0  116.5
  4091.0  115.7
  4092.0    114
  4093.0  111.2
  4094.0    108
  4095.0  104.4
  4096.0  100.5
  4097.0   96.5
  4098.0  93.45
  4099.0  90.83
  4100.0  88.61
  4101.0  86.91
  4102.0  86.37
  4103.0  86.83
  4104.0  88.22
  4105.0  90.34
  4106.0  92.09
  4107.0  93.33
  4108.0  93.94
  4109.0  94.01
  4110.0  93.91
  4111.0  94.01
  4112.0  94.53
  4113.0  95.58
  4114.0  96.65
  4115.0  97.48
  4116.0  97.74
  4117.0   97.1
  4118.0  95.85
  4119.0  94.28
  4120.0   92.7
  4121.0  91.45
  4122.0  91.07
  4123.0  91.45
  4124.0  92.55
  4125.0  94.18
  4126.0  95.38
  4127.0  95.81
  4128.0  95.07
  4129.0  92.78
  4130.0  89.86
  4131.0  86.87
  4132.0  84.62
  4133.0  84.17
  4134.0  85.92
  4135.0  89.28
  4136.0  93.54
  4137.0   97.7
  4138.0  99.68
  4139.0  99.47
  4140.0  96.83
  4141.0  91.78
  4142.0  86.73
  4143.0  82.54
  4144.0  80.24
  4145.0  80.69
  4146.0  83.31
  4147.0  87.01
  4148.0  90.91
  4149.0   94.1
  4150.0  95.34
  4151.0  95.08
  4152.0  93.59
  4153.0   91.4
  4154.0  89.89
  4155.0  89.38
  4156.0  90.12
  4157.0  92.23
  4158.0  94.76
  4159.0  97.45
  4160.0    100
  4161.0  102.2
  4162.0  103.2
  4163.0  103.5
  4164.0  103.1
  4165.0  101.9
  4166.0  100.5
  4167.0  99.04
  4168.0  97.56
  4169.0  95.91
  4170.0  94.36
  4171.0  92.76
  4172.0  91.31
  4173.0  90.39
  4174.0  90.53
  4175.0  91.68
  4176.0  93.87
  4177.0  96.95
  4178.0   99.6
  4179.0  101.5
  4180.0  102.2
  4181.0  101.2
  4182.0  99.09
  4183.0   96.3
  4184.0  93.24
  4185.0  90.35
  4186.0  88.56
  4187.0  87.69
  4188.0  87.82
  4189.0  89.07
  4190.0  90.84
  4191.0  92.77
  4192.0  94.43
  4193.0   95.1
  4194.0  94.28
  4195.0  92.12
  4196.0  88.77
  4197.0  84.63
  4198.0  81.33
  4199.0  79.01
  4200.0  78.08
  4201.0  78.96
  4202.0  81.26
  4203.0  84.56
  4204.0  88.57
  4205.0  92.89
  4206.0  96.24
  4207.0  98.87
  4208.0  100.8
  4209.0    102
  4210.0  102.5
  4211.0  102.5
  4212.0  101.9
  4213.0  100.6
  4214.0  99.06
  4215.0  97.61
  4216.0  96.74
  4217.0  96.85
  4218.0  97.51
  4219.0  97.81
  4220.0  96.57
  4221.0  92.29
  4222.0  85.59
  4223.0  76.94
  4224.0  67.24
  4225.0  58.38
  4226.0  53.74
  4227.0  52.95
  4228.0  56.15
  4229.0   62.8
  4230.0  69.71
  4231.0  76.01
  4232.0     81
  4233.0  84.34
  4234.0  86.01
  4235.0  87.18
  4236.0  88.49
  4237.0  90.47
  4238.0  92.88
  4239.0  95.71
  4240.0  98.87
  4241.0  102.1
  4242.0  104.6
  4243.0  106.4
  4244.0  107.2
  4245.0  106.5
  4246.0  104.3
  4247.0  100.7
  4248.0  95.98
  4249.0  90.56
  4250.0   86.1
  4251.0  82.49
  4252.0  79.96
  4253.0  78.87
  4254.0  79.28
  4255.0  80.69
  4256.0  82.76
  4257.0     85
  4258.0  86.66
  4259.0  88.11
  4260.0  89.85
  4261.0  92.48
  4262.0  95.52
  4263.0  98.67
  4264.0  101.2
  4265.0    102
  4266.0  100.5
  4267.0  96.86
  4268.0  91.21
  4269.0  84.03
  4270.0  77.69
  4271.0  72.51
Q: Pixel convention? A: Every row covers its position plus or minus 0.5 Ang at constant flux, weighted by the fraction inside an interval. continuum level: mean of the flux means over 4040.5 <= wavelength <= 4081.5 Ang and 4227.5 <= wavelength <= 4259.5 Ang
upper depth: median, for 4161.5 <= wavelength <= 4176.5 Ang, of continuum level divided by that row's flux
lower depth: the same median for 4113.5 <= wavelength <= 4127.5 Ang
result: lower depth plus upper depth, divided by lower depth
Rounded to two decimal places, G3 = 1.99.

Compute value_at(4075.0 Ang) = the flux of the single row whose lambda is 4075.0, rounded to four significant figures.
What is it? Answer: 80.35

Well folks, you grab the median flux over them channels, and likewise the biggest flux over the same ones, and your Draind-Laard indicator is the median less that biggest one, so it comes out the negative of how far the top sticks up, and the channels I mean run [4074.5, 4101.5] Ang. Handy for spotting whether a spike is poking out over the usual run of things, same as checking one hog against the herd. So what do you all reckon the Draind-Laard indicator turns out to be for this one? -16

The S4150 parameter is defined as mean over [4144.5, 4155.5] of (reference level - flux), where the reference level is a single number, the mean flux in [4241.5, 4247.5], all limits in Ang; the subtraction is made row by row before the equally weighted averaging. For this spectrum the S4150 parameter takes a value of 14.9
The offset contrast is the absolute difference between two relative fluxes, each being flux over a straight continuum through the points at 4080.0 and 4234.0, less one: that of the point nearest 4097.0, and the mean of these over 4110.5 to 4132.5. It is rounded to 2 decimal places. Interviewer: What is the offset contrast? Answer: 0.02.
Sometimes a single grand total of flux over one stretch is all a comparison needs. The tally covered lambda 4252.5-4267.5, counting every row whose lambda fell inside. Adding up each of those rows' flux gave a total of 1358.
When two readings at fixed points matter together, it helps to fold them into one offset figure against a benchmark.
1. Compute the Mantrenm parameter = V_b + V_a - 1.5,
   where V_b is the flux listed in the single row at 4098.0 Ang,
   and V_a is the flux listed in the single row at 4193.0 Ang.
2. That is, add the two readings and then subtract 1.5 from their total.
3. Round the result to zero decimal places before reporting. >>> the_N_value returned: 187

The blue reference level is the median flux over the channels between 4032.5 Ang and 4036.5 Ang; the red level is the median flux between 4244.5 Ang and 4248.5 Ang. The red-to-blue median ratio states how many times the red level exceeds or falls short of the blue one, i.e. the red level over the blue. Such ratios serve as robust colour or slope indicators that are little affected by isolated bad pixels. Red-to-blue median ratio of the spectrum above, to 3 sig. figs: 1.47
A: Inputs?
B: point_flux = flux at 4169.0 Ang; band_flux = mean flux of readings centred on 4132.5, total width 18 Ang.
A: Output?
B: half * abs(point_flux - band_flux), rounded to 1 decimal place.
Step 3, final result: 1.7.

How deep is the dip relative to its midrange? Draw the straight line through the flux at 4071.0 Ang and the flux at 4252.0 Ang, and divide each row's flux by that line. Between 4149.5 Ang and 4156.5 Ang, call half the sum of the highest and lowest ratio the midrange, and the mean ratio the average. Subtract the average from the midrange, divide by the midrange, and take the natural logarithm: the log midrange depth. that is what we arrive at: -5.9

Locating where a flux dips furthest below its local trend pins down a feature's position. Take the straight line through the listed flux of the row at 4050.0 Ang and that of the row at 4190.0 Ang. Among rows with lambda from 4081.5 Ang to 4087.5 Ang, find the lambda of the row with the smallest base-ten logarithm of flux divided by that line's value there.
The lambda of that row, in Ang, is 4082.0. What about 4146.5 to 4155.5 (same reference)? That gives 4147.0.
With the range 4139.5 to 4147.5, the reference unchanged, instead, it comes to 4144.0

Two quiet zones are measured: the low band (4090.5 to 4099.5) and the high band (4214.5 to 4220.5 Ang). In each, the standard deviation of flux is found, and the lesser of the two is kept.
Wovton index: 0.5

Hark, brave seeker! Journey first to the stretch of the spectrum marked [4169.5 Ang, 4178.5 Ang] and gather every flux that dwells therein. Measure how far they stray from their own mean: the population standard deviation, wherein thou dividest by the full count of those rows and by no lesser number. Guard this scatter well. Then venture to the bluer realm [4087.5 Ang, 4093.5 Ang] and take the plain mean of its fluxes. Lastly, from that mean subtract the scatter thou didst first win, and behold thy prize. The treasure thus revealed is 112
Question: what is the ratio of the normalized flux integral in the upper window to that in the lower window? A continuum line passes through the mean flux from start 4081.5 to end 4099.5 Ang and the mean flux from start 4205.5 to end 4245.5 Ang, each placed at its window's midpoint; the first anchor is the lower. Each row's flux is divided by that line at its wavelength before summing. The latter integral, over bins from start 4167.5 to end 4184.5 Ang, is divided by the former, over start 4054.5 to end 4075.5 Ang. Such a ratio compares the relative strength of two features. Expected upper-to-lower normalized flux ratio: 1.1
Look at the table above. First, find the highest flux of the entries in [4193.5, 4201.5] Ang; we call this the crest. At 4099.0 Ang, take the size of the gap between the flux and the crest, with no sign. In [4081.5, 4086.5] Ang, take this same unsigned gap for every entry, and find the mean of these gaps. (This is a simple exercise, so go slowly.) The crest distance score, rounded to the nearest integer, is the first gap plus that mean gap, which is 12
